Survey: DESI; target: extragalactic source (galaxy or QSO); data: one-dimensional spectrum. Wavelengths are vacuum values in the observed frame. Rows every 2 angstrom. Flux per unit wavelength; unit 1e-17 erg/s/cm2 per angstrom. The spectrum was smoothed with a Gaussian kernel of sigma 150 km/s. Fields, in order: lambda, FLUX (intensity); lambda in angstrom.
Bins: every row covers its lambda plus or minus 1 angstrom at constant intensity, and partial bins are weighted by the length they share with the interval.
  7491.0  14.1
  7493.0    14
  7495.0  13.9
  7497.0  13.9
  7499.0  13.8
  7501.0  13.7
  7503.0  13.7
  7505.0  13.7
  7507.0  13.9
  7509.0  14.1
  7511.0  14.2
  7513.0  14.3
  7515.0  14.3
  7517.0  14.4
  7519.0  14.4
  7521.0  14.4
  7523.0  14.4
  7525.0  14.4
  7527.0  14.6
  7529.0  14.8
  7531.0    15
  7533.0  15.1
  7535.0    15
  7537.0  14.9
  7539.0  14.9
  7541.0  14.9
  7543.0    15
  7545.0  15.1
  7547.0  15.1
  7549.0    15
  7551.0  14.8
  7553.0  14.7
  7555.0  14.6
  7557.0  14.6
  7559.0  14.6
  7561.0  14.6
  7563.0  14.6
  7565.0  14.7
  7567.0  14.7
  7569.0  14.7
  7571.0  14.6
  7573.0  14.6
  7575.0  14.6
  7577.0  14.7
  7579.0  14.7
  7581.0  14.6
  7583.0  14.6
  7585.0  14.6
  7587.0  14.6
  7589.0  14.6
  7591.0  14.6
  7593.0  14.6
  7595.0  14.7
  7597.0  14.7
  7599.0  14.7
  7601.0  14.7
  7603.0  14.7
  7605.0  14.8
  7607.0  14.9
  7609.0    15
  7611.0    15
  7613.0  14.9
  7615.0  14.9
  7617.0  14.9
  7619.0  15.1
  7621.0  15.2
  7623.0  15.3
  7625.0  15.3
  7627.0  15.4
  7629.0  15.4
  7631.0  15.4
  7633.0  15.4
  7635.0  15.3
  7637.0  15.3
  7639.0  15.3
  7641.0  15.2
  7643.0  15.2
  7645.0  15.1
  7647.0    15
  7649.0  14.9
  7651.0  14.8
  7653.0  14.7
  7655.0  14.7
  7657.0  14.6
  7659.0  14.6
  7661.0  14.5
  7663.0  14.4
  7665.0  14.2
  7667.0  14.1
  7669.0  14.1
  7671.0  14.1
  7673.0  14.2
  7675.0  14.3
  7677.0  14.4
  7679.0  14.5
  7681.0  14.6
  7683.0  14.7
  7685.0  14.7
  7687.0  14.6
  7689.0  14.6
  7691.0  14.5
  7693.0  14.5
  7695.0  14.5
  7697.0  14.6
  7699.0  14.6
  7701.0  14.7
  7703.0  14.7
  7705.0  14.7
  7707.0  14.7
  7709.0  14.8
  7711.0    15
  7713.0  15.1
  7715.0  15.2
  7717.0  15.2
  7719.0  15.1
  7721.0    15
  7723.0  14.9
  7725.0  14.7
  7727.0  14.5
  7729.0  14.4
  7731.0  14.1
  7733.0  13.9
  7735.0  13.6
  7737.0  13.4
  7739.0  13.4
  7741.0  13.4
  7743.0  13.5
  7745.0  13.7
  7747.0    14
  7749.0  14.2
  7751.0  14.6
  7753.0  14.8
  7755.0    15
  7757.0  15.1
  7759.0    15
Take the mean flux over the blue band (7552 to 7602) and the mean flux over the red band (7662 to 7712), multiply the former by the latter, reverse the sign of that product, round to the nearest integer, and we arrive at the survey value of -212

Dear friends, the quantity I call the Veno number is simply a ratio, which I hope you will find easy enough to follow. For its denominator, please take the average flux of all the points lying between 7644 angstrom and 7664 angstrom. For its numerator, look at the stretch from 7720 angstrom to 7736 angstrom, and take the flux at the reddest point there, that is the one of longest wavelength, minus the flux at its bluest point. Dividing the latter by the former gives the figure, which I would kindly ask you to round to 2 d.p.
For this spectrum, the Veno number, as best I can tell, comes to -0.10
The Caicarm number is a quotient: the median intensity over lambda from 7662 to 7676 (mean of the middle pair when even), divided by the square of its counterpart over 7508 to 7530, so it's 0.0685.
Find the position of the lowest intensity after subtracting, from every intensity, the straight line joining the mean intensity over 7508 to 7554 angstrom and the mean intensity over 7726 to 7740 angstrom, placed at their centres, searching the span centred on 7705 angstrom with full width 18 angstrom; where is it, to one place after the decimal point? 7697.0 angstrom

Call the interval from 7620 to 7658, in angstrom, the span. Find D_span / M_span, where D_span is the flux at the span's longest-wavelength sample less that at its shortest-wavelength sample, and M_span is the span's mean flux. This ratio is -0.040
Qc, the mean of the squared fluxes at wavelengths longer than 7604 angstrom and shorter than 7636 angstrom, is 229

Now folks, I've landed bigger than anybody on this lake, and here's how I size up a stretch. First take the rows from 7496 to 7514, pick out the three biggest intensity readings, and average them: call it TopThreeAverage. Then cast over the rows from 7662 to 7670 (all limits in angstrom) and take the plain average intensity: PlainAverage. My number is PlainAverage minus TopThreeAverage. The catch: 0.0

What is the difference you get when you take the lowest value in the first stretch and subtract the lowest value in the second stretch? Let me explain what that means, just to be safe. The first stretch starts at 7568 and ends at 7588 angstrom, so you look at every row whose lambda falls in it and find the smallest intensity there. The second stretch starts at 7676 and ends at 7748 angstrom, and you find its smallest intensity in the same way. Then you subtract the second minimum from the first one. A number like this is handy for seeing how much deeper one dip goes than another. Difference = 1.2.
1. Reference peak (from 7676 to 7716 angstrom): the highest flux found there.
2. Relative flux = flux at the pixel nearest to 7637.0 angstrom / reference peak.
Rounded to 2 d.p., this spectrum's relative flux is 1.01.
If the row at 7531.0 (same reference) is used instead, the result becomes 0.99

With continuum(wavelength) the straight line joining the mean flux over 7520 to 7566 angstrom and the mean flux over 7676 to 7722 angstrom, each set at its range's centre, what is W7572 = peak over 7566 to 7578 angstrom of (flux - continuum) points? -0.1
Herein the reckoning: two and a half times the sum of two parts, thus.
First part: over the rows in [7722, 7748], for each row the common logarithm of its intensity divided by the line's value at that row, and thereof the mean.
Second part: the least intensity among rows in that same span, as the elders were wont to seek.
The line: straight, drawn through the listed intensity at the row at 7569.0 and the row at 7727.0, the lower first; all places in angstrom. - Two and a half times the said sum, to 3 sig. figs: 33.5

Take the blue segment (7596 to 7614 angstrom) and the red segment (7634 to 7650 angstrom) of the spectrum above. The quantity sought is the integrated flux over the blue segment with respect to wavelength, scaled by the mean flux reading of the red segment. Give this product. 4045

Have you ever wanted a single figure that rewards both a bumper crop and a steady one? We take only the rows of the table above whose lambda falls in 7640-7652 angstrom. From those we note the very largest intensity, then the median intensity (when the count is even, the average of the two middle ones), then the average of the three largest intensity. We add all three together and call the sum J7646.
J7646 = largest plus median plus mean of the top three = 45.4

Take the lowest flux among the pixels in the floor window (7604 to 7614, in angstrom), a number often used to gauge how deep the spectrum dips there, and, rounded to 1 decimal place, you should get 14.8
